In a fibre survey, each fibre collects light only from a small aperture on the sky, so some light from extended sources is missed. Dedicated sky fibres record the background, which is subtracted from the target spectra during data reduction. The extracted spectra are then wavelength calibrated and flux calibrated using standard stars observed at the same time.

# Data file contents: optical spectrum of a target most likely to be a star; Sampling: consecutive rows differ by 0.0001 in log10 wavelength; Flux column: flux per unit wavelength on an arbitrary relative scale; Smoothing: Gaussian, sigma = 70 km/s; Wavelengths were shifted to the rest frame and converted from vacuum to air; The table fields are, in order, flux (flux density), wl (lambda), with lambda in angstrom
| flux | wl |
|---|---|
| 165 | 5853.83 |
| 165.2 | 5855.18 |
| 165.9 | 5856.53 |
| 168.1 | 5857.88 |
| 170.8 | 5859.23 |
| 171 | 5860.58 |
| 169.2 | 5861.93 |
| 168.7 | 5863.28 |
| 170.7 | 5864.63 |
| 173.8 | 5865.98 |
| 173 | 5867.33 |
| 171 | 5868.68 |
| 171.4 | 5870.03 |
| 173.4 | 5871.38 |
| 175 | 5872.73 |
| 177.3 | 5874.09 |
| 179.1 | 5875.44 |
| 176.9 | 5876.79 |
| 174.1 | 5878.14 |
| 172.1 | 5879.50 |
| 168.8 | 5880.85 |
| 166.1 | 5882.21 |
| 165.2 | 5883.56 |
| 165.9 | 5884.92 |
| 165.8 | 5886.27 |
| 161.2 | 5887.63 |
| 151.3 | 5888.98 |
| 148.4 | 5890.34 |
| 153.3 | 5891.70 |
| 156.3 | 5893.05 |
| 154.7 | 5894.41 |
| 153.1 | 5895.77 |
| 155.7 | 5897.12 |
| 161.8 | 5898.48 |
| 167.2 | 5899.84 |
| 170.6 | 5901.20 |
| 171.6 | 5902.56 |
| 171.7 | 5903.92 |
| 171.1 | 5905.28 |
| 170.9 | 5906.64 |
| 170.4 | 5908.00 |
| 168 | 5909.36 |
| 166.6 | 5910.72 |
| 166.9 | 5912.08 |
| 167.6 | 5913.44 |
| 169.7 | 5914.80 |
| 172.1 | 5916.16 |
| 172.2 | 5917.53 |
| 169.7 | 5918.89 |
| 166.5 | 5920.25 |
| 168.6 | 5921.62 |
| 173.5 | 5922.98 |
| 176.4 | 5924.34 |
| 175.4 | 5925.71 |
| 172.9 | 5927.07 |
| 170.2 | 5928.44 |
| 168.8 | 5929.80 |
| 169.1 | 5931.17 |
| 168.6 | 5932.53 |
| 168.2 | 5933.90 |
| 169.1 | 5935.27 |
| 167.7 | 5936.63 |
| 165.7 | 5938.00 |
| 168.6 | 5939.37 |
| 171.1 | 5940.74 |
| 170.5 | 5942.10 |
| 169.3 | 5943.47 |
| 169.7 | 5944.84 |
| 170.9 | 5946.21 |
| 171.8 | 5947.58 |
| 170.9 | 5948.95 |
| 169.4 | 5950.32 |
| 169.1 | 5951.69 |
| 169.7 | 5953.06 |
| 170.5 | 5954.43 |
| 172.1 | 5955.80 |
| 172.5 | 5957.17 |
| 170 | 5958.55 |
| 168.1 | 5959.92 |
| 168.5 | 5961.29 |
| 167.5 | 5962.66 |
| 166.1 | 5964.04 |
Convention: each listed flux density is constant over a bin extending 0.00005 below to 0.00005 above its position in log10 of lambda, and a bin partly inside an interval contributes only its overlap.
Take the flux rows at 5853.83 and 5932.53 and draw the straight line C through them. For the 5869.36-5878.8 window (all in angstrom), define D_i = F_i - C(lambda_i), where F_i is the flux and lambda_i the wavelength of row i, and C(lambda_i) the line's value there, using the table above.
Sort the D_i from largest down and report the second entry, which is 11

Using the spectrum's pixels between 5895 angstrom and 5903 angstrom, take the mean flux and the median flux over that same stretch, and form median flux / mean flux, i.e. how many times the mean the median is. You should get 1.01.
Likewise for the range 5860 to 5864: 1.00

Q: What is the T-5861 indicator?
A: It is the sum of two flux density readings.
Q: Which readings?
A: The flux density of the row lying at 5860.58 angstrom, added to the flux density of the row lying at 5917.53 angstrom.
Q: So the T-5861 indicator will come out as 343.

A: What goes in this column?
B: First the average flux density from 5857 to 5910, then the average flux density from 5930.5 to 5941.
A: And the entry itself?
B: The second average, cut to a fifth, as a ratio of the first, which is 0.201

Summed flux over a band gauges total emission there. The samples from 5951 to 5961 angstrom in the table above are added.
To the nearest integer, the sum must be 1192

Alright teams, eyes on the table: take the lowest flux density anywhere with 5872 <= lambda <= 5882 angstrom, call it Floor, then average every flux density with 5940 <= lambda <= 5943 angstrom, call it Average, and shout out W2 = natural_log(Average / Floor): 0.012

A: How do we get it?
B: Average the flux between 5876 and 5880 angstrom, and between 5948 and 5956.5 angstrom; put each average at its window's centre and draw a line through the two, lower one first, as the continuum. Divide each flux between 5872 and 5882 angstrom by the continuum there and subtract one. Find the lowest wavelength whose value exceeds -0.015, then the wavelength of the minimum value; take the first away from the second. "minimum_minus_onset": 8.1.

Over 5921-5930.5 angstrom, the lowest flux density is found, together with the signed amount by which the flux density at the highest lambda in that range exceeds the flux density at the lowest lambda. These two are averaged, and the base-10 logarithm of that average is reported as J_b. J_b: 1.93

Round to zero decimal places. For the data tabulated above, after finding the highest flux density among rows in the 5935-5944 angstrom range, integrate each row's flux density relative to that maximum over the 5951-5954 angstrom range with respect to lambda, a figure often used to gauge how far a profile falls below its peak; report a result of -5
